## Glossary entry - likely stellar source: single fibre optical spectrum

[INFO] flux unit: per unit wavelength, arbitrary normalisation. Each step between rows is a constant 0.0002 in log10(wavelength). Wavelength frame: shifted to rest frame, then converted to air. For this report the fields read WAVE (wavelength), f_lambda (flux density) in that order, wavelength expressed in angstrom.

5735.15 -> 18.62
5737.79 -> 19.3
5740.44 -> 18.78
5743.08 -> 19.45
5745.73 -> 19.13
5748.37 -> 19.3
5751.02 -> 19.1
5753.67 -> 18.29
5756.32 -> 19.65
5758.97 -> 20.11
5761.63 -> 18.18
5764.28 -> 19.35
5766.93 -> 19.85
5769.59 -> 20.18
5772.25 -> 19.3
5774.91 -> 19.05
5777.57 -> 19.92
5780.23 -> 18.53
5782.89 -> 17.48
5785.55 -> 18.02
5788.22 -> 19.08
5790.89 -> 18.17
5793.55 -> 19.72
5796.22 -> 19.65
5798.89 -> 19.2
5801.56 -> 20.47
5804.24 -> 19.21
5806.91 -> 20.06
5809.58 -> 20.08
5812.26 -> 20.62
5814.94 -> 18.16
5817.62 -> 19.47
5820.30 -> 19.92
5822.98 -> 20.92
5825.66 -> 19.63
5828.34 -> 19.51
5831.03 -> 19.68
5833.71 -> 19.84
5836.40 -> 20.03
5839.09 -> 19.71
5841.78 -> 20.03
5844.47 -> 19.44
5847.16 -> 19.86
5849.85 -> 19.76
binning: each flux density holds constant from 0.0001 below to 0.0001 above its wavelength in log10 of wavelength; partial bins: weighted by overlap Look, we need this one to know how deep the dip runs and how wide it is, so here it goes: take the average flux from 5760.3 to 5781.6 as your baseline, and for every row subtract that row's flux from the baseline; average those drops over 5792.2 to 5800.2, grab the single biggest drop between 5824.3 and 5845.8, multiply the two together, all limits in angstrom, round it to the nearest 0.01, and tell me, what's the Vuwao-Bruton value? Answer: 0.03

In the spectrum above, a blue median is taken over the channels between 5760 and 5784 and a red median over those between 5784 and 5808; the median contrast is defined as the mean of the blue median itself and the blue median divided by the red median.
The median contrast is 10.2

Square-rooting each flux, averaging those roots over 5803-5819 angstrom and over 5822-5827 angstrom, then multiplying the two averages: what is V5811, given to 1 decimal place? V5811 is 19.9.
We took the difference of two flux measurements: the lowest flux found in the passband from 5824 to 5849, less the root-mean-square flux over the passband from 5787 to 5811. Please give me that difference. -0.1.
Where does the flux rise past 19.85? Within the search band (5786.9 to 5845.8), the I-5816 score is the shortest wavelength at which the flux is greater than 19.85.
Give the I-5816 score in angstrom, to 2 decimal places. 5801.56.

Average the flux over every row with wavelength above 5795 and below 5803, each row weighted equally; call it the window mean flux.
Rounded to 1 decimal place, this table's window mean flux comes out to 19.8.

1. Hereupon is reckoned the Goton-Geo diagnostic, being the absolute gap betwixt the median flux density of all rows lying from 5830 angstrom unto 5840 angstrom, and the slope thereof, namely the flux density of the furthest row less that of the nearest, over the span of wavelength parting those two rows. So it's 19.8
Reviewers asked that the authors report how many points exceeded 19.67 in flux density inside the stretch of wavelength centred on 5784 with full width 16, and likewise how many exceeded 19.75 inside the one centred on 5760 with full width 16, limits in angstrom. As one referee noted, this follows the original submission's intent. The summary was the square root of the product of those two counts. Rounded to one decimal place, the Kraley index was 1.4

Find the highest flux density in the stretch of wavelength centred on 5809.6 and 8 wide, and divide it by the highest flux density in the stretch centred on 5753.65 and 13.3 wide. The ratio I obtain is 1.03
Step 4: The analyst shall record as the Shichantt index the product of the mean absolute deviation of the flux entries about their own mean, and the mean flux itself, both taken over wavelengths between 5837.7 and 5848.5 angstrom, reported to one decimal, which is 3.7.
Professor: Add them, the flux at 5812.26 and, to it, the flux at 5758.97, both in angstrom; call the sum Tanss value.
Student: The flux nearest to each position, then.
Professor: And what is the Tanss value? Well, 40.7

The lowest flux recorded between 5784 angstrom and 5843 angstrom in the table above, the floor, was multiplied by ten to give 180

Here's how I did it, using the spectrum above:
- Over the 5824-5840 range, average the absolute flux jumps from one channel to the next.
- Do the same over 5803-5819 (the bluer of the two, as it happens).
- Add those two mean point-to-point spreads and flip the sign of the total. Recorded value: -1.23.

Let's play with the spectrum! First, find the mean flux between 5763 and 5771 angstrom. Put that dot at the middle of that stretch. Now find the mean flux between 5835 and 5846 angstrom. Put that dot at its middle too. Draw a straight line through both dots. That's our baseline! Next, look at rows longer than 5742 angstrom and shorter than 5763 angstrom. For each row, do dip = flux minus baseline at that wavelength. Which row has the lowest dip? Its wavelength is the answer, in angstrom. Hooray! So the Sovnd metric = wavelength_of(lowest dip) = 5761.63 angstrom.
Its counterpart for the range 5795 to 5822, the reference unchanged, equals 5814.94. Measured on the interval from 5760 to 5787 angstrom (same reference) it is 5782.89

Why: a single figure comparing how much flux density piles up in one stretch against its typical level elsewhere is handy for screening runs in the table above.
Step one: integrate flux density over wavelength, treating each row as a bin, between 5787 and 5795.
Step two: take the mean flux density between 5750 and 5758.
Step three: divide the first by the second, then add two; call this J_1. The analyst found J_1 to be 10.0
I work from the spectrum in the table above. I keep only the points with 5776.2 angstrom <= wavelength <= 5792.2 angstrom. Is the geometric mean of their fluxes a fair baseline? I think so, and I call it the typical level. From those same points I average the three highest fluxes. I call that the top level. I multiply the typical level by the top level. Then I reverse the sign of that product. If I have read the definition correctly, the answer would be -355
